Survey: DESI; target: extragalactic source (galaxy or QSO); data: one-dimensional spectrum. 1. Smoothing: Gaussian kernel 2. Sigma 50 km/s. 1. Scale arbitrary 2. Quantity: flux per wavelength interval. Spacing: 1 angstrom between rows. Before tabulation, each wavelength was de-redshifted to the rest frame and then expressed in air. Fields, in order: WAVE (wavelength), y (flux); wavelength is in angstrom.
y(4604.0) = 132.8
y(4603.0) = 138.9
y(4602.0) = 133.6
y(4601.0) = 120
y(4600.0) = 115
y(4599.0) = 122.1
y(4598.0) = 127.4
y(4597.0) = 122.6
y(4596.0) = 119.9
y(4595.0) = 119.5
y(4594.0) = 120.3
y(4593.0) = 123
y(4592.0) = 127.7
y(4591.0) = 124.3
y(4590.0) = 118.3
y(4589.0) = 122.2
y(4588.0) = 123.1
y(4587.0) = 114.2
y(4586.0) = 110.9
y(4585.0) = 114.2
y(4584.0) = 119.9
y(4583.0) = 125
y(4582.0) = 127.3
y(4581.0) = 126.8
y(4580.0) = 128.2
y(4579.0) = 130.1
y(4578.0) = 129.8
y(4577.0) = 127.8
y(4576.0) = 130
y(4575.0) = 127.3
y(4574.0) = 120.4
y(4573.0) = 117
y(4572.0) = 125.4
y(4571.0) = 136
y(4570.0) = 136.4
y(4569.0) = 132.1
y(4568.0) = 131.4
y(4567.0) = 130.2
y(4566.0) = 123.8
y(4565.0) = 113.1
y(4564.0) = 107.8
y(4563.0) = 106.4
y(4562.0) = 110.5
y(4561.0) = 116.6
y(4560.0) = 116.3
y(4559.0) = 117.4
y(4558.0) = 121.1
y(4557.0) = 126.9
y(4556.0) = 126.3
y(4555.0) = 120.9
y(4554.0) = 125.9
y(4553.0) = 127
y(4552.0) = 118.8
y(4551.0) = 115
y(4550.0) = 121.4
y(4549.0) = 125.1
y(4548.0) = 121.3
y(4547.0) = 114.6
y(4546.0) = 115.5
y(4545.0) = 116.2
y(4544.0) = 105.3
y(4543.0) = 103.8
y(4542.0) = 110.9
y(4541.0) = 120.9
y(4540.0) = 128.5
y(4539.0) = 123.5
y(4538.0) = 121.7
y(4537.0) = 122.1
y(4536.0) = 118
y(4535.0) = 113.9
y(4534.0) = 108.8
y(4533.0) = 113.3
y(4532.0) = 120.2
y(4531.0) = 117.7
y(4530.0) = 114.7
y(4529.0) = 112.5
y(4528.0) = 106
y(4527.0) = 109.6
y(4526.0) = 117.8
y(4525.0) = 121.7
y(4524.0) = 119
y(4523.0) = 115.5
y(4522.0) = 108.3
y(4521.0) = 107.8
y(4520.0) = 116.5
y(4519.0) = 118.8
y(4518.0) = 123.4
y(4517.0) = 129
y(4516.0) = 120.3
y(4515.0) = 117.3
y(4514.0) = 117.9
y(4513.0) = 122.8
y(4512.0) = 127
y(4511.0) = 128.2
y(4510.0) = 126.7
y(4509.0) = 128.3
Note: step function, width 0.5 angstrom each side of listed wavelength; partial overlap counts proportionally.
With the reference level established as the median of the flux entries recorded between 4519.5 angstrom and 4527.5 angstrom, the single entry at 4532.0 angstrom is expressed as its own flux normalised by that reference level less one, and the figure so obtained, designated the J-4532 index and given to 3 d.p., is 0.036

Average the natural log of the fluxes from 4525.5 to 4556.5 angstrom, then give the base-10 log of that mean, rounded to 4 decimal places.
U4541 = 0.6779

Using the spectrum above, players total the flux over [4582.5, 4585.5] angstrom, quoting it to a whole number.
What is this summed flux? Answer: 359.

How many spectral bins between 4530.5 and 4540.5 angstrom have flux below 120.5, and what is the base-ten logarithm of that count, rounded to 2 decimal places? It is 0.78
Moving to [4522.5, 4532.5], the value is 0.95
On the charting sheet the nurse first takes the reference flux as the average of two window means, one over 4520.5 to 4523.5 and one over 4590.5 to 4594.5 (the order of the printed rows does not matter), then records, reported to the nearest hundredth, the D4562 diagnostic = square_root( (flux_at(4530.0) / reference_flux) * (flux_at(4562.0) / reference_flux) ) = 0.96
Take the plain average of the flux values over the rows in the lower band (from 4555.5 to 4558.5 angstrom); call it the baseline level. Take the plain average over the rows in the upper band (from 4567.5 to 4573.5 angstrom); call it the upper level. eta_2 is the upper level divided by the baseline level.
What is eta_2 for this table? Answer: 1.04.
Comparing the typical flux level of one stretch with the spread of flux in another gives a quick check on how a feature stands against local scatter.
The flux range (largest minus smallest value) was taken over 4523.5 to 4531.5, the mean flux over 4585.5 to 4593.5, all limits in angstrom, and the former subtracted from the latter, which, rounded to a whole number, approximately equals 105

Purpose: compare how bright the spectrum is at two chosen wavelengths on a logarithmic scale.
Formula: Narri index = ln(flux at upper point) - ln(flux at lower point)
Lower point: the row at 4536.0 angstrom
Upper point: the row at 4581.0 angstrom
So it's 0.07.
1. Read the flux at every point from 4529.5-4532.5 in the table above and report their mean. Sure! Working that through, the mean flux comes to 118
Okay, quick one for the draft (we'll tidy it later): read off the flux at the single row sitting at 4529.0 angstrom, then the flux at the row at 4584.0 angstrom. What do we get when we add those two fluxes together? 232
